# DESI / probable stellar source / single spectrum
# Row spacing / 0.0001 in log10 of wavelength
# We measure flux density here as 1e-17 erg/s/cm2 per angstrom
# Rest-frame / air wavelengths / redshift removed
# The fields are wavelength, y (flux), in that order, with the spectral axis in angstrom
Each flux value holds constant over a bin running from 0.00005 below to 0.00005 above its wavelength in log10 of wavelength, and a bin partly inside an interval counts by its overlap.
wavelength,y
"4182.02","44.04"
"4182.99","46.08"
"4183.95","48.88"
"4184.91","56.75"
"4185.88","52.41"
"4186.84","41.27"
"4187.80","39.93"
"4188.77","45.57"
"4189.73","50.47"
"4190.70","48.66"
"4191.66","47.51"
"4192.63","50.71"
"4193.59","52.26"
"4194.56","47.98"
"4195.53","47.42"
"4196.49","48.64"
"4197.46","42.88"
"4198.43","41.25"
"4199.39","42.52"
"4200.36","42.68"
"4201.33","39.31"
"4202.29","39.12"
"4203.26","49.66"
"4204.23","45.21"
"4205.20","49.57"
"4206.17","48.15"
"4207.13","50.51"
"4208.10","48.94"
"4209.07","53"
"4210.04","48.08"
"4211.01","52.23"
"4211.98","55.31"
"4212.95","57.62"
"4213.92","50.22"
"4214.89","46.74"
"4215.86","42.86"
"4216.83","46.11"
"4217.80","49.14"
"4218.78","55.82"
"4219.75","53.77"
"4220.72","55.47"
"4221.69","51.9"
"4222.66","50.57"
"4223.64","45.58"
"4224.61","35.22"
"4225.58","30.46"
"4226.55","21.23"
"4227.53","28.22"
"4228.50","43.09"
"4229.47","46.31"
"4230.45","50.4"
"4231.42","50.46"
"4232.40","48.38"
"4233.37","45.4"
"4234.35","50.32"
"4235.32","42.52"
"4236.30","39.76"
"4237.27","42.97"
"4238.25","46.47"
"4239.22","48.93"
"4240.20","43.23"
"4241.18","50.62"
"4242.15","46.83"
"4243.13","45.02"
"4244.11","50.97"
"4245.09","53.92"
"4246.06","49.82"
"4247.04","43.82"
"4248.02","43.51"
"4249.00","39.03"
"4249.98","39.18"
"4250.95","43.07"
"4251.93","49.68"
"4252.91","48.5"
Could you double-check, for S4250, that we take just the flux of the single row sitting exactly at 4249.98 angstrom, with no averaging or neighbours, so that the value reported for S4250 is 39.18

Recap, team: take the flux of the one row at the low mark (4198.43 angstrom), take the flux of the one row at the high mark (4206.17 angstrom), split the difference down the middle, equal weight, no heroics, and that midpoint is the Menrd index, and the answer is 44.7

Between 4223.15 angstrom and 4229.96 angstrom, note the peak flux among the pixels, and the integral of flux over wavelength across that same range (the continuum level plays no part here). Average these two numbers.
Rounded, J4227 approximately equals 145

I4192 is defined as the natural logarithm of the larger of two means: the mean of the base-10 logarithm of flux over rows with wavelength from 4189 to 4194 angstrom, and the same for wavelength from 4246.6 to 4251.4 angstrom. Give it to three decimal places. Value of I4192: 0.529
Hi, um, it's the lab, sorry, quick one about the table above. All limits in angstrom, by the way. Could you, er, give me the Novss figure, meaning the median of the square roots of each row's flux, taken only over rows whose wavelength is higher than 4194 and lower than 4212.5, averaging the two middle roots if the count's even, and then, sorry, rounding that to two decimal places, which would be 6.93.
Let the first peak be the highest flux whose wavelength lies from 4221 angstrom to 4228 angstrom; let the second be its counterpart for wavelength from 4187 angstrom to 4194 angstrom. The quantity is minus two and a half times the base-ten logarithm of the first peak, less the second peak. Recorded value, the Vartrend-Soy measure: -56.5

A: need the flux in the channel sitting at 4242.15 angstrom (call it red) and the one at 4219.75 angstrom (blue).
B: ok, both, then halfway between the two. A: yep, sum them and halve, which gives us 50.3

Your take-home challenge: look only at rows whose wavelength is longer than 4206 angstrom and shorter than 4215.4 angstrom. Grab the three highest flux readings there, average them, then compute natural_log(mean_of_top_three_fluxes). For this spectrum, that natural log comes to 4.01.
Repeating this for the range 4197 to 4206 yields 3.87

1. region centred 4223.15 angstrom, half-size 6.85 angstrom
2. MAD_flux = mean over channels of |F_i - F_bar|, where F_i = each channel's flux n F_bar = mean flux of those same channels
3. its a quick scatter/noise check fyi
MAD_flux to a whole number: 9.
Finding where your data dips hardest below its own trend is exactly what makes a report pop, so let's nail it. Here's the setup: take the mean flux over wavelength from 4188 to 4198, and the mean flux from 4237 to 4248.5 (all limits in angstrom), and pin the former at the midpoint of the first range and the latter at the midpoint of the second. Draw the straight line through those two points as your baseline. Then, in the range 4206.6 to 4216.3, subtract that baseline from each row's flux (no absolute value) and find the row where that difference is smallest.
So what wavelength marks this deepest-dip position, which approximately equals 4215.86 angstrom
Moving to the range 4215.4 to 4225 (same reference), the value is 4224.61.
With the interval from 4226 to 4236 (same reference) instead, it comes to 4226.55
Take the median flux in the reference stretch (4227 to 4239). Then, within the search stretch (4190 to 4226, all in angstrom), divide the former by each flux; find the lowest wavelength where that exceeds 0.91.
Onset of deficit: 4190.70 angstrom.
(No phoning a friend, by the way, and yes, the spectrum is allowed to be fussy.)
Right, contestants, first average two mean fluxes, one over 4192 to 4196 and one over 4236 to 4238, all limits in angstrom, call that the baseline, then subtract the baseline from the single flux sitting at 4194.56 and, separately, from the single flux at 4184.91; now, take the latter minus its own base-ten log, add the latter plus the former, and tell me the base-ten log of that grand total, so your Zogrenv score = 1.4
